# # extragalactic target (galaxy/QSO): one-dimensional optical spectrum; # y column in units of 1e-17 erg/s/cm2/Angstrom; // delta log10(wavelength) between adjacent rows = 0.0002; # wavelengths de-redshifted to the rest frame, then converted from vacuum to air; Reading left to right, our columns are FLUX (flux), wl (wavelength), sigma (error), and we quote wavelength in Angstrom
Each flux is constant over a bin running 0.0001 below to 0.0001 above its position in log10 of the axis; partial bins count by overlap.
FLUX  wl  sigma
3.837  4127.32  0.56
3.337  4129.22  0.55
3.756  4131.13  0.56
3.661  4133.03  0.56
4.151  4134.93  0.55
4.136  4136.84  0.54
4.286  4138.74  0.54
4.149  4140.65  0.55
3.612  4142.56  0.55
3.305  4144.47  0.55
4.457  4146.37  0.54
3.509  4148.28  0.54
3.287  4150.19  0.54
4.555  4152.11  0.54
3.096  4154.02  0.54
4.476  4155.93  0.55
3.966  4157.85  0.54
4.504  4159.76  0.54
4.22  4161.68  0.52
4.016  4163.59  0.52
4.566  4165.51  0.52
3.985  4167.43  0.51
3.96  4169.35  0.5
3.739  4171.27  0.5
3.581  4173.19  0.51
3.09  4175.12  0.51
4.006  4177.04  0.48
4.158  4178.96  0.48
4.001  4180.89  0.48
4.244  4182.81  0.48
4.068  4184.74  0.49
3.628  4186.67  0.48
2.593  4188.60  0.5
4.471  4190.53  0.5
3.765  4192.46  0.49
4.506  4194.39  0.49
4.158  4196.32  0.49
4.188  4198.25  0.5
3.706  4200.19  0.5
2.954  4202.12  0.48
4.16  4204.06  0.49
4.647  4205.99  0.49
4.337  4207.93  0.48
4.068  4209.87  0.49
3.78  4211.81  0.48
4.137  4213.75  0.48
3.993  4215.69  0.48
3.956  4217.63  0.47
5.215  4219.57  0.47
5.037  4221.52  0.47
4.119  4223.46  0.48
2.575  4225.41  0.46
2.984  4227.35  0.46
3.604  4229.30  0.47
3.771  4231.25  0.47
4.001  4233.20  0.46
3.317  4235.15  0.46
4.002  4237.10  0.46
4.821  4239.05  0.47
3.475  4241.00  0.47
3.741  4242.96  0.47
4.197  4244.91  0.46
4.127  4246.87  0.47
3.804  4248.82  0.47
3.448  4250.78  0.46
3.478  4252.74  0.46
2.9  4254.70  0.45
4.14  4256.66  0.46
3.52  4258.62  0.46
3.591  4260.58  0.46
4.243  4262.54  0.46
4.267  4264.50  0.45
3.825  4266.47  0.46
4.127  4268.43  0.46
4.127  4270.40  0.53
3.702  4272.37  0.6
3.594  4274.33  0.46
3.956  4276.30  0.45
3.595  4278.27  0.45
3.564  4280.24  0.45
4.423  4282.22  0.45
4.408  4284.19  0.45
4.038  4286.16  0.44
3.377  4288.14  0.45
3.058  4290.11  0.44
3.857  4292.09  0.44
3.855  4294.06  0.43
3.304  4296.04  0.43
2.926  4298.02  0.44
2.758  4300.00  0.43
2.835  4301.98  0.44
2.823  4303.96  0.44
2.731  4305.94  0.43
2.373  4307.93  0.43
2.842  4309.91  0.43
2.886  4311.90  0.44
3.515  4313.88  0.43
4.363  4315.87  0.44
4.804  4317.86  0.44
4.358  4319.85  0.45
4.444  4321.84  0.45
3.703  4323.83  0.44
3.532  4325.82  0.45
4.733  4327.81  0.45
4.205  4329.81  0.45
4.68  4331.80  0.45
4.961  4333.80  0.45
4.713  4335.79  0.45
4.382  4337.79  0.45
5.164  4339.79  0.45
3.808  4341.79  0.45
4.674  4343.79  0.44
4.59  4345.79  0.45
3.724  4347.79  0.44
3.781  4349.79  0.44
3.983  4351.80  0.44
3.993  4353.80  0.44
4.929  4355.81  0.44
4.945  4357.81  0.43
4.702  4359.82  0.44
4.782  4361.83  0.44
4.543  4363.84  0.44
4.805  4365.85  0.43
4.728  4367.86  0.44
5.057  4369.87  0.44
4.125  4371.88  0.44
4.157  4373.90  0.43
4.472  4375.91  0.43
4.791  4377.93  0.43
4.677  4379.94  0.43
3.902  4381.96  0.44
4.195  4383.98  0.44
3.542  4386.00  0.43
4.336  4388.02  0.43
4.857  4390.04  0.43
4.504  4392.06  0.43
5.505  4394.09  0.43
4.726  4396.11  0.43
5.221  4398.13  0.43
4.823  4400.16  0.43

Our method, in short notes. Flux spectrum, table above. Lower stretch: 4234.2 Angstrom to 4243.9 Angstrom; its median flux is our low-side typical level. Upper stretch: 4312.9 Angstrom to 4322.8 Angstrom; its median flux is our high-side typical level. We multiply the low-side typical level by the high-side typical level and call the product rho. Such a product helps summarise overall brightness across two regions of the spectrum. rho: 16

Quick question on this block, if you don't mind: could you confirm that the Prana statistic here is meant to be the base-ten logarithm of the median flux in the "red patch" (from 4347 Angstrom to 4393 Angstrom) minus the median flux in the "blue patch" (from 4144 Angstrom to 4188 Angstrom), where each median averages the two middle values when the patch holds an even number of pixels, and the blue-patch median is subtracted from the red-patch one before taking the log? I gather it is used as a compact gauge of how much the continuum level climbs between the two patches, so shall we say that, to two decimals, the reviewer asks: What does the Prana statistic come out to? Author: -0.30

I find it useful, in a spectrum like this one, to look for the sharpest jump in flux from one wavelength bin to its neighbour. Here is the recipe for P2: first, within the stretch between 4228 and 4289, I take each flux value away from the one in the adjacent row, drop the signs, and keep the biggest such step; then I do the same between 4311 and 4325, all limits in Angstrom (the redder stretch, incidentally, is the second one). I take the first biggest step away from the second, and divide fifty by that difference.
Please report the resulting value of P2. -100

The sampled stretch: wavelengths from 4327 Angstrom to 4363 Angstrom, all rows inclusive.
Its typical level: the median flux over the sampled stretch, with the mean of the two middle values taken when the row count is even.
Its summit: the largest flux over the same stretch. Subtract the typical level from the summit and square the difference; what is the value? 0.24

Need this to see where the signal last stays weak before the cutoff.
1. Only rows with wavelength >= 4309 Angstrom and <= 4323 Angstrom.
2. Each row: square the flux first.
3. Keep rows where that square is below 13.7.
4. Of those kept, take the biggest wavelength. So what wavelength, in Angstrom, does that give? 4313.88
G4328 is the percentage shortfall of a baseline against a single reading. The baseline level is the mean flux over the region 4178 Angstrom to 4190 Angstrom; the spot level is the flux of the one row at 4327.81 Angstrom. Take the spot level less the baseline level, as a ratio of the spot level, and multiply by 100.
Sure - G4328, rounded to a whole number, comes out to 20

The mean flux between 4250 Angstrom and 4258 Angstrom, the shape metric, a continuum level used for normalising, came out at 3.5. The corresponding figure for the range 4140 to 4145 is 3.7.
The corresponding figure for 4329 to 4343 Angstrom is 4.6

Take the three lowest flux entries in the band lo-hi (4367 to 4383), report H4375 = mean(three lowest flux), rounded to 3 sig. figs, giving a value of 4.06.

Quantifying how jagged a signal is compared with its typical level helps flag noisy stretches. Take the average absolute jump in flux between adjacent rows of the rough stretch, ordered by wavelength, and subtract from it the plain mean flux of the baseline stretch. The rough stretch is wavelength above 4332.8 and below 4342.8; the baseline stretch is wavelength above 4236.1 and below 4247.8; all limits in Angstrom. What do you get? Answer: -3.38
